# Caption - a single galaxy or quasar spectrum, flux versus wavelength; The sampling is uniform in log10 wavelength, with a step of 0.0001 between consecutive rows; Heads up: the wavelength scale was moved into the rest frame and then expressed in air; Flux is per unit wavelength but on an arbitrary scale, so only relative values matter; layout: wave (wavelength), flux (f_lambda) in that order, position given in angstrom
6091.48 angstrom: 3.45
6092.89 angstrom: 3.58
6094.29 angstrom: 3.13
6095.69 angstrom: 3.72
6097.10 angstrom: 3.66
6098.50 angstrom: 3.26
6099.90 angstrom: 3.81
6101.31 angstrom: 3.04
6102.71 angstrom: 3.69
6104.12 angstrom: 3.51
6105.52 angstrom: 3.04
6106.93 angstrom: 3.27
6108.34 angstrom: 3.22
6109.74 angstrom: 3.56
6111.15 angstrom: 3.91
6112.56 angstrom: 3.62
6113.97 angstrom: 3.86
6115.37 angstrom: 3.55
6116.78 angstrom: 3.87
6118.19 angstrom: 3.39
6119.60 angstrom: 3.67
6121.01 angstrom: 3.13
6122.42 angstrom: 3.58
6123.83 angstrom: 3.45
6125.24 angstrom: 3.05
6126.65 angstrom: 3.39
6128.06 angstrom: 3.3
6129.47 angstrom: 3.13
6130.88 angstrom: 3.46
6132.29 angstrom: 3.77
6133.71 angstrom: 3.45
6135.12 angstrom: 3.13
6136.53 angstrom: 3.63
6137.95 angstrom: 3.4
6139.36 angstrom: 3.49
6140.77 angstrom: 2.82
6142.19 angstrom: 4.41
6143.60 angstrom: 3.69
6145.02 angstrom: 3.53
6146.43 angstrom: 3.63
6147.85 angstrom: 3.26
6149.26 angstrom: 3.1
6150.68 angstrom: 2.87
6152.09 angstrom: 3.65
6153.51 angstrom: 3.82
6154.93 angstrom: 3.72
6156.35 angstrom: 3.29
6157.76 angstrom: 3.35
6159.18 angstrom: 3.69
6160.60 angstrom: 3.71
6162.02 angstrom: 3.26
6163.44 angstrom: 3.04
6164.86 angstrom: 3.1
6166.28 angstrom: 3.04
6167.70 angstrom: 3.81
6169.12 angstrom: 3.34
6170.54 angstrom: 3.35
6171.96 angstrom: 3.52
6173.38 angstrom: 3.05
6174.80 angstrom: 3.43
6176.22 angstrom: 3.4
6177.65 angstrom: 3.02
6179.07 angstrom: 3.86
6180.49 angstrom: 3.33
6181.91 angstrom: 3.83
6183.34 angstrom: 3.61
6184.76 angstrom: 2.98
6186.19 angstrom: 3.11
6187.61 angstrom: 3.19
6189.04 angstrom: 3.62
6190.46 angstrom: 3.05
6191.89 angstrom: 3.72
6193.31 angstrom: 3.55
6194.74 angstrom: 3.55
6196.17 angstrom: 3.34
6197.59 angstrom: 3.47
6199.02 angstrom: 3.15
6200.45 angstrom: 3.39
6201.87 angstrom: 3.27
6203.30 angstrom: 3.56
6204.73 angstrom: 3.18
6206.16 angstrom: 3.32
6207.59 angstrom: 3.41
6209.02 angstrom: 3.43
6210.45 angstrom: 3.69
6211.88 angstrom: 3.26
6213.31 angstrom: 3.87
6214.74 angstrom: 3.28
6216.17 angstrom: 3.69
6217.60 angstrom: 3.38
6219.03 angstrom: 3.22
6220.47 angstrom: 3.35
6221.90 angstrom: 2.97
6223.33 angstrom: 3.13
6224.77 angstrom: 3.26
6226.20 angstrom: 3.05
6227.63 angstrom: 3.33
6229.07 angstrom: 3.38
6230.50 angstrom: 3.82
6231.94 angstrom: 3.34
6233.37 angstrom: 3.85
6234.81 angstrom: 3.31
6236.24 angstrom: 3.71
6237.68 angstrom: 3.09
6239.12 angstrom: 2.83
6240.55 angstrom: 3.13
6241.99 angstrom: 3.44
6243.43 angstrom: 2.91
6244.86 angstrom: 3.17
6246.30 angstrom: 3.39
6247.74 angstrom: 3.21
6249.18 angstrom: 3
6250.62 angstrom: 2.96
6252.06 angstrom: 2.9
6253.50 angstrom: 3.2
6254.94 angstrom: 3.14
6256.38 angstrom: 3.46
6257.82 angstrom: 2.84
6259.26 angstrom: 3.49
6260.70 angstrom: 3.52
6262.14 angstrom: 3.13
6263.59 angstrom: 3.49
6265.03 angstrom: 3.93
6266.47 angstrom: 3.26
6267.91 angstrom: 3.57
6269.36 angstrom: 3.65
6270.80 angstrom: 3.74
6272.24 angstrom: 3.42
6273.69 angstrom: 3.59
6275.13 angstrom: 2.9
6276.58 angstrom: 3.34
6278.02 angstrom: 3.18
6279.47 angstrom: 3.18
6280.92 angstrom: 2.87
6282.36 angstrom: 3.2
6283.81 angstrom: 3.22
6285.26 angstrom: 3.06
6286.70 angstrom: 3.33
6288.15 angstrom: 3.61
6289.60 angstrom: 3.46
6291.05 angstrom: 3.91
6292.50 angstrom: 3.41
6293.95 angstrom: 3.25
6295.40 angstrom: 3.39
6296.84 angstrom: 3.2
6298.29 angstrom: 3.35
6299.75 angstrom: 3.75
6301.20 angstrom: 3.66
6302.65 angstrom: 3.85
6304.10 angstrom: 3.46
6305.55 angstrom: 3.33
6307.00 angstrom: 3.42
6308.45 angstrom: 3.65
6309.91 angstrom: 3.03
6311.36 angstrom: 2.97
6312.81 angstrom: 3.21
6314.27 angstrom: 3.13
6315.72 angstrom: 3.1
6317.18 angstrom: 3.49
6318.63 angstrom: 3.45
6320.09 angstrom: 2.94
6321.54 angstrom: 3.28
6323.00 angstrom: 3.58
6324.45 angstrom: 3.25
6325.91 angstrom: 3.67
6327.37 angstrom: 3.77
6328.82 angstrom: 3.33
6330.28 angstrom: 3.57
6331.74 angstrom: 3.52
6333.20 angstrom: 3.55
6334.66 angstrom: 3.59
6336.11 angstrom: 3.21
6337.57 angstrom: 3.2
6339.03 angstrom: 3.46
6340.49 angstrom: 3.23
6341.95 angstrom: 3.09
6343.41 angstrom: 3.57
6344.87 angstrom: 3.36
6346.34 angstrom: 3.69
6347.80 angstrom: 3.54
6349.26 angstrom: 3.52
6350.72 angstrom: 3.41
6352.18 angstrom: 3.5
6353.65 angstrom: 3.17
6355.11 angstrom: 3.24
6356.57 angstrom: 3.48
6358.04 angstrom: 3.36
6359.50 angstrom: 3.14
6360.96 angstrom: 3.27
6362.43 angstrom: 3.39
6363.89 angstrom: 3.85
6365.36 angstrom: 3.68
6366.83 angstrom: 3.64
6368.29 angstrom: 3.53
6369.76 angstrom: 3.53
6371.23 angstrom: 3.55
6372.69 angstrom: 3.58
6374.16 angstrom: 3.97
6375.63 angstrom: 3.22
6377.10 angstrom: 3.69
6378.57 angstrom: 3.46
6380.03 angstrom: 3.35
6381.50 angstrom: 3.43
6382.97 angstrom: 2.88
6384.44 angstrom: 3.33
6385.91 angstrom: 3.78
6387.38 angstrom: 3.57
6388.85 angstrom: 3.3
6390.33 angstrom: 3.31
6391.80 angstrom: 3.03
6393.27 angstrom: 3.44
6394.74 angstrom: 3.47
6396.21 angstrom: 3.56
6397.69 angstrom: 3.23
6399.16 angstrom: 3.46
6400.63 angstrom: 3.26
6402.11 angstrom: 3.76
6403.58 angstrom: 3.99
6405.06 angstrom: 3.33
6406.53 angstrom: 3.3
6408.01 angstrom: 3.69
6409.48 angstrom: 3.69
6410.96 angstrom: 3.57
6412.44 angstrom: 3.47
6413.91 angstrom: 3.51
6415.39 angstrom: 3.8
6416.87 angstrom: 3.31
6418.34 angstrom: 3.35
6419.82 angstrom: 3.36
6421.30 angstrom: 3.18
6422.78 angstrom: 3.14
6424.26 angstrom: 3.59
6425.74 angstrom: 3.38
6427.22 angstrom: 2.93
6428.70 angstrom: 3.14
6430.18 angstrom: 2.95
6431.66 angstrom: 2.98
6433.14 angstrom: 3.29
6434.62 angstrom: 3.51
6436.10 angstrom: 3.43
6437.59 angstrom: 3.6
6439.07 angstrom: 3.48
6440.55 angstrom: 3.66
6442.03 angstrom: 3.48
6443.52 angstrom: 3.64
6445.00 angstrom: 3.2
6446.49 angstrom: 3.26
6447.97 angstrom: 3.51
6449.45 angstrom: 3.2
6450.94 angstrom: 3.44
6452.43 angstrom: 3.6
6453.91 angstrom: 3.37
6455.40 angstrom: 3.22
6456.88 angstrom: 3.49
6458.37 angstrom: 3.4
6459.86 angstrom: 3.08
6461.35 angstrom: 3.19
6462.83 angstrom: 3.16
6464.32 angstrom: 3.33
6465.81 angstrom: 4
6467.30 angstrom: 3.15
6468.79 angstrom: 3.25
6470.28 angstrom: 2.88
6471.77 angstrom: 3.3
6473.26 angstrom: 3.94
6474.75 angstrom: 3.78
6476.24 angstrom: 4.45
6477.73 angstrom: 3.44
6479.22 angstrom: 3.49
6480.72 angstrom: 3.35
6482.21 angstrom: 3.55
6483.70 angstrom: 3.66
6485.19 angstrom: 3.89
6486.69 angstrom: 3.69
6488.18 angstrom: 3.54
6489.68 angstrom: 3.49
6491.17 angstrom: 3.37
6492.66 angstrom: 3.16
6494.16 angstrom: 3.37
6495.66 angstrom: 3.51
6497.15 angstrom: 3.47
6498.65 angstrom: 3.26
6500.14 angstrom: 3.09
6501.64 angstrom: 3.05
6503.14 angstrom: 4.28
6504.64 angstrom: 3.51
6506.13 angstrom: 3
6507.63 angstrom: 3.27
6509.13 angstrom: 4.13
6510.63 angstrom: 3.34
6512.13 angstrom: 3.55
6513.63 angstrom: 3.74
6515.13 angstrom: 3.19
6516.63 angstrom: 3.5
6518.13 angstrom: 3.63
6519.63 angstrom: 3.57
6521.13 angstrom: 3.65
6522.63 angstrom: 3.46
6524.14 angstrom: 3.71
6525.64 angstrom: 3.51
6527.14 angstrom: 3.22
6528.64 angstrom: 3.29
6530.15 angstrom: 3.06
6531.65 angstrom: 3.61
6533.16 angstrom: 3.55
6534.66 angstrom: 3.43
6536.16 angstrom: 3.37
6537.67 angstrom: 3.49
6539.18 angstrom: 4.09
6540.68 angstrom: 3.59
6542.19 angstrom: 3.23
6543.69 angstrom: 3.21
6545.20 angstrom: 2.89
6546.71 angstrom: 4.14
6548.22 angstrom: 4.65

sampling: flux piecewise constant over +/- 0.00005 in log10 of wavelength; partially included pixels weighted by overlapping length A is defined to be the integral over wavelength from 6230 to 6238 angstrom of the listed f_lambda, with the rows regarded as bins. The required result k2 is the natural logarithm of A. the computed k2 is 3.34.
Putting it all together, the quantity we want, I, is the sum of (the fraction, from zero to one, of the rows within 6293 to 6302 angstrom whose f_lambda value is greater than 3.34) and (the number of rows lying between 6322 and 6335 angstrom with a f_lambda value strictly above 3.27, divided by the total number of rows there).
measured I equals 1.6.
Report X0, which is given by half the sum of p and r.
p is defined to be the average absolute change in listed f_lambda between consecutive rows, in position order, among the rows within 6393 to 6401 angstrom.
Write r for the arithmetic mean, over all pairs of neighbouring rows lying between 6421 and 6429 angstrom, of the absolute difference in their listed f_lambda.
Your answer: 0.224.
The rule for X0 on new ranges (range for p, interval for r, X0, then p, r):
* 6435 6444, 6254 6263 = 0.282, 0.16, 0.40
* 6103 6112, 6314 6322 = 0.275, 0.29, 0.26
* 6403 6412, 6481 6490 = 0.194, 0.24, 0.15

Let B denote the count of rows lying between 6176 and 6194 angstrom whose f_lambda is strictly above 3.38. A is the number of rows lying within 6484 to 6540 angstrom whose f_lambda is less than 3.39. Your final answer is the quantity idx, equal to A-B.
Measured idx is 7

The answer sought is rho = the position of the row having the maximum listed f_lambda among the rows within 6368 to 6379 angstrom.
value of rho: 6374.16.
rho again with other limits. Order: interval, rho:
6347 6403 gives 6374.16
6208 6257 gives 6213.31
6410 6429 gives 6415.39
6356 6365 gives 6363.89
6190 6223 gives 6213.31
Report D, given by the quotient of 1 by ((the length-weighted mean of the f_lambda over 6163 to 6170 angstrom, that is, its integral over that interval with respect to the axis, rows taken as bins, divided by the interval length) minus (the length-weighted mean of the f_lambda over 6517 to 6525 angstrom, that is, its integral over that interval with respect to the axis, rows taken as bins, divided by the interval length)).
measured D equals -3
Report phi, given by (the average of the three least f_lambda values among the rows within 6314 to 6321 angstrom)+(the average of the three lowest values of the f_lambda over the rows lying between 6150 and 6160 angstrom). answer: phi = 6.23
